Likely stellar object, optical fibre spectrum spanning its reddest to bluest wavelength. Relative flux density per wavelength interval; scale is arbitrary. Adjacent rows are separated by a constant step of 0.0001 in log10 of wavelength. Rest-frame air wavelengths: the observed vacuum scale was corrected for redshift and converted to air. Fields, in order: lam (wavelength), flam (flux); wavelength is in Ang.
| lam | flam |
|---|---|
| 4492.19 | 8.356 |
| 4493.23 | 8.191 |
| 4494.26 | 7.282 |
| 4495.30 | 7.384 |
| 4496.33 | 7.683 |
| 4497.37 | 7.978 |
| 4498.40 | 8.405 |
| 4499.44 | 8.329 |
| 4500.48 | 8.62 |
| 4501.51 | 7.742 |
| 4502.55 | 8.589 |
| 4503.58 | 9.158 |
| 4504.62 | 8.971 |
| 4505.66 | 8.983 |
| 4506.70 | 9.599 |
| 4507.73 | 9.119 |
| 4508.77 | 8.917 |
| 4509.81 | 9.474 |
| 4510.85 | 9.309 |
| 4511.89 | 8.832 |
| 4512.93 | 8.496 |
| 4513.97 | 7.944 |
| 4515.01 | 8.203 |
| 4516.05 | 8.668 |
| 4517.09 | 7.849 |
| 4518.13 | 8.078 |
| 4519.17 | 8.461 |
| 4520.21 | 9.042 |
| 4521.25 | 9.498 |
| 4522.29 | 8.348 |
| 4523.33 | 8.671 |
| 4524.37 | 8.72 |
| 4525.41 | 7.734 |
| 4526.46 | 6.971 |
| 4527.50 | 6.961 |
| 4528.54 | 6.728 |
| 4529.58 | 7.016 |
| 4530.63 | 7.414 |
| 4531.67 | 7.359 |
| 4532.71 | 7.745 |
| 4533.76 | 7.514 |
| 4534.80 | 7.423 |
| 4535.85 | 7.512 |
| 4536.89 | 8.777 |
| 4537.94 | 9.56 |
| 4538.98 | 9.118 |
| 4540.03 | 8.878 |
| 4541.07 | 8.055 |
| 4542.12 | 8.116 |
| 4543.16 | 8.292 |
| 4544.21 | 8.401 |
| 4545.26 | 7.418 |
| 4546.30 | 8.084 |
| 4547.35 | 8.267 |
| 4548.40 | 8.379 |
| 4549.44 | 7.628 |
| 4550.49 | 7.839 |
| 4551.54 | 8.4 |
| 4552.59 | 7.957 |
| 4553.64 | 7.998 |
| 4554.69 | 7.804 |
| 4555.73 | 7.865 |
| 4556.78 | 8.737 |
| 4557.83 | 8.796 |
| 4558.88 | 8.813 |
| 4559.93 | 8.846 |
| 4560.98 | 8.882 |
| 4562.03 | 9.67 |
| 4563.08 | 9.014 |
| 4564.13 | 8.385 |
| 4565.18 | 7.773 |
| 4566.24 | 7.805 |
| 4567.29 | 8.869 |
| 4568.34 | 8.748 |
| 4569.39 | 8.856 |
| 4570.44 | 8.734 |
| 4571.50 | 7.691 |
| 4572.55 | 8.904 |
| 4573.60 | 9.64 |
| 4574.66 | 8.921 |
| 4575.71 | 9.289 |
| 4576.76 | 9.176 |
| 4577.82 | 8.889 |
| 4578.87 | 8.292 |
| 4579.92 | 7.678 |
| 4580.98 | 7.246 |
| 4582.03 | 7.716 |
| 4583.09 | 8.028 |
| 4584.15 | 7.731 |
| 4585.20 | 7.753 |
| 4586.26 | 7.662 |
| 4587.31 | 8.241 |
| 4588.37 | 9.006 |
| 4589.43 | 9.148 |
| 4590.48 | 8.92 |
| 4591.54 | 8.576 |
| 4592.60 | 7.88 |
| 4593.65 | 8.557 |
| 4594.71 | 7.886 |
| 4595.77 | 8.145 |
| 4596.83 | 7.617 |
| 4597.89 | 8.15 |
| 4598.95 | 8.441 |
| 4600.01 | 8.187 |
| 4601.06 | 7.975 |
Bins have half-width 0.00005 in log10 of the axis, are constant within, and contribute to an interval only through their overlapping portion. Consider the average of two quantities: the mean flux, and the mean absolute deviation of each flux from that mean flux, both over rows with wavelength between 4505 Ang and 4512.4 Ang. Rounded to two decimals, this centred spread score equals 4.71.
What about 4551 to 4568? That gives 4.48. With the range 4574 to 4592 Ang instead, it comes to 4.48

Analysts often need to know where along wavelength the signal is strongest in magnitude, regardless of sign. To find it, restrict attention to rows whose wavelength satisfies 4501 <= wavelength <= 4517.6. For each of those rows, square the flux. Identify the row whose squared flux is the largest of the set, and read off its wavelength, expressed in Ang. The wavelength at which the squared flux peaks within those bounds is 4506.70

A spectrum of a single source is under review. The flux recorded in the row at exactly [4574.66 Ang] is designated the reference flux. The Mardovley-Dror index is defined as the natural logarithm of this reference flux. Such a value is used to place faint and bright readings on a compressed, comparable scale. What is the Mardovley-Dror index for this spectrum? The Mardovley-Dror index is 2.19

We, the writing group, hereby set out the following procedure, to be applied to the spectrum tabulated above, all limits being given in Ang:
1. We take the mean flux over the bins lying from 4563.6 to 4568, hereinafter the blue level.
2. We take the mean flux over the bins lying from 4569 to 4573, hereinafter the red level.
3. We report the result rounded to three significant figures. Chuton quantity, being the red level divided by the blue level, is 1.04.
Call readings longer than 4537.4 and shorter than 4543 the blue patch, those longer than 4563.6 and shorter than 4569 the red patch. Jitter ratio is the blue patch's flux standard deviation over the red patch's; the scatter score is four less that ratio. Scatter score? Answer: 2.73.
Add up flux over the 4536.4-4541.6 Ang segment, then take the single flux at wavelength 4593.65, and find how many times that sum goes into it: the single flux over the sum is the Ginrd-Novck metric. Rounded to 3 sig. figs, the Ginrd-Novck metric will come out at 0.193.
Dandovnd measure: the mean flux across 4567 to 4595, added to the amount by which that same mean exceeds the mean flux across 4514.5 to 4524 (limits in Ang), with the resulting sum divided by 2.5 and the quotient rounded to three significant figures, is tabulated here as 3.34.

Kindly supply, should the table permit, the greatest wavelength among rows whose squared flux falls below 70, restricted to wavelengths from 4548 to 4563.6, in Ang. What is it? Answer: 4555.73 Ang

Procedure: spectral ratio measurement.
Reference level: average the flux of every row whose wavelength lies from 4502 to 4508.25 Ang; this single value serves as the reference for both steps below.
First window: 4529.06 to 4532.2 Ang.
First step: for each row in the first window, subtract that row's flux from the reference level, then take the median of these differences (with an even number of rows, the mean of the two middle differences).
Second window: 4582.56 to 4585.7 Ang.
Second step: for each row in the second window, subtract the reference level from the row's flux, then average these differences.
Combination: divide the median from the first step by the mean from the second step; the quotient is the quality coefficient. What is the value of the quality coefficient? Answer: -1.4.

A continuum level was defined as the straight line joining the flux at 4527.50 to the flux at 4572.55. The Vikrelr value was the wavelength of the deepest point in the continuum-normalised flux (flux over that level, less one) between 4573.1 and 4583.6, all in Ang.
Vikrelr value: 4580.98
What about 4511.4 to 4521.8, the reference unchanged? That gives 4517.09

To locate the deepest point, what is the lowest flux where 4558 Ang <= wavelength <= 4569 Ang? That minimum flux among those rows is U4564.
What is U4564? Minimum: 7.773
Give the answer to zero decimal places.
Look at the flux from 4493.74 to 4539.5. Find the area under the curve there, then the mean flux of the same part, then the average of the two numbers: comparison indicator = 194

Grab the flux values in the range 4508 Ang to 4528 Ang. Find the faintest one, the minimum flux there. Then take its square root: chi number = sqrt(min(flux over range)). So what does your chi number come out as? 2.64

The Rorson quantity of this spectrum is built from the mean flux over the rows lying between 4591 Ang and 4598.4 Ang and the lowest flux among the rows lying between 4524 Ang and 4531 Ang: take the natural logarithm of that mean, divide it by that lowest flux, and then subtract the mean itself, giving -7.80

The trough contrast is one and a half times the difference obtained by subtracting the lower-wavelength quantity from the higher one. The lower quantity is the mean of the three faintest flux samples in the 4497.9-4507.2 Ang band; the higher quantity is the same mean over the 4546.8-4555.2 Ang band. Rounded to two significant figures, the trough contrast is -0.60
